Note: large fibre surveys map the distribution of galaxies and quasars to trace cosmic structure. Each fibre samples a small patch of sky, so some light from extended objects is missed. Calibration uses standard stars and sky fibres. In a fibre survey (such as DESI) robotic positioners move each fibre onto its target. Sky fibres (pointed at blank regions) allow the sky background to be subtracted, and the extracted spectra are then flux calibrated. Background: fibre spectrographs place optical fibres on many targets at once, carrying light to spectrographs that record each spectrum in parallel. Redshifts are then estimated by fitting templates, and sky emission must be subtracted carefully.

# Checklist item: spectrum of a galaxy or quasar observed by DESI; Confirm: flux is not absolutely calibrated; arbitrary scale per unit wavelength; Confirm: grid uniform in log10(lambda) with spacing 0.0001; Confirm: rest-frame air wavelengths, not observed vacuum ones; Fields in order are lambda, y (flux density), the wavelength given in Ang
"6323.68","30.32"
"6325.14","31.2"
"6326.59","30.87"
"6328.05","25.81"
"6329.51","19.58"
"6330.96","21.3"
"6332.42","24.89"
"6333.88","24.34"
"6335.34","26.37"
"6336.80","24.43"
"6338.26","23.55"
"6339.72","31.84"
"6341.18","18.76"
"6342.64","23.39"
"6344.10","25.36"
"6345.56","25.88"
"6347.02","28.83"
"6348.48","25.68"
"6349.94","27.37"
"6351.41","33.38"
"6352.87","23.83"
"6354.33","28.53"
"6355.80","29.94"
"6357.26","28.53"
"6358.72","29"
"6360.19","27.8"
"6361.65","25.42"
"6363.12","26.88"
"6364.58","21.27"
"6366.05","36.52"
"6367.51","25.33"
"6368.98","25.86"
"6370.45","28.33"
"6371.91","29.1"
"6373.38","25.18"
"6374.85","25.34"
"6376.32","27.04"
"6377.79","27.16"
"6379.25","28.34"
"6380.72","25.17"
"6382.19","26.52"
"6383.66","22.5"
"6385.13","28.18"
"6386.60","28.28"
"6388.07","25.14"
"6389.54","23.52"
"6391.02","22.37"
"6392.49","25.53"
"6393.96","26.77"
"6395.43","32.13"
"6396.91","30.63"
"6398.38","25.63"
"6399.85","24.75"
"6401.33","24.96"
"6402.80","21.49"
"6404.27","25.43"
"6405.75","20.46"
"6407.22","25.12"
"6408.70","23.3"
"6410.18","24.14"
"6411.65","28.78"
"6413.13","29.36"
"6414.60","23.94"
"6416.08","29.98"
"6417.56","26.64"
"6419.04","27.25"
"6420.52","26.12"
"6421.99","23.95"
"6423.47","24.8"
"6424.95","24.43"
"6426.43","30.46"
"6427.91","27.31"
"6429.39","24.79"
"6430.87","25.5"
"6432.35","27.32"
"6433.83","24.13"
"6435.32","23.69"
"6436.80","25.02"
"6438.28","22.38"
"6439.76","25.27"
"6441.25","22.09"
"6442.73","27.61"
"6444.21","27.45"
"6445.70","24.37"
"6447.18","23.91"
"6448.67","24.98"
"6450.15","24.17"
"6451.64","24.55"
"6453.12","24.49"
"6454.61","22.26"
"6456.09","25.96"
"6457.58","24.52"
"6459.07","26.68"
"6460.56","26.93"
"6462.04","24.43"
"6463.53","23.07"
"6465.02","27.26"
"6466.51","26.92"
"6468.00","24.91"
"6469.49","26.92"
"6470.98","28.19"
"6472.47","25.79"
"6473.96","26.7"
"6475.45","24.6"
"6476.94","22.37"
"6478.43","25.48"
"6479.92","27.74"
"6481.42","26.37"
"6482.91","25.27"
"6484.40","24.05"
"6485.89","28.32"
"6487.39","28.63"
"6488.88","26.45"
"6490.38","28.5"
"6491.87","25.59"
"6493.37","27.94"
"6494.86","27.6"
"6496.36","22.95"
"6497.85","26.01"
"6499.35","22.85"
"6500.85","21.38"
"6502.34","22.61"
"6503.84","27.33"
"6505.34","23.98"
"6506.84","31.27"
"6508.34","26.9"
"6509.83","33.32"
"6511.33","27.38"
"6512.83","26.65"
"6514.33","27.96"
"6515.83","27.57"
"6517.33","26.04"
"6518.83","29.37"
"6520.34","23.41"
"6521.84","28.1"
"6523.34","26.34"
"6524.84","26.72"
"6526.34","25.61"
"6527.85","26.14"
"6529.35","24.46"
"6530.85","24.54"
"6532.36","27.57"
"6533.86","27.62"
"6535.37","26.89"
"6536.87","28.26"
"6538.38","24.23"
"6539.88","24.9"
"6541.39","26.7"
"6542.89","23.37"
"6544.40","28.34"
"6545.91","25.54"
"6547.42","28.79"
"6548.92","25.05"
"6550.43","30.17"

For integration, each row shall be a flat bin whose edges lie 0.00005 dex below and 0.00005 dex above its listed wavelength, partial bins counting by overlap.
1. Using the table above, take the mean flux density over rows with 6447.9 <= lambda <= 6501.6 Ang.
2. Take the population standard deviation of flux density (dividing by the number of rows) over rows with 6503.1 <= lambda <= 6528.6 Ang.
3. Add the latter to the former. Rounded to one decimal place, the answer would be 27.9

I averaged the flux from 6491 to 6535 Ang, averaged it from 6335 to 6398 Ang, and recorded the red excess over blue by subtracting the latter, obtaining -0.4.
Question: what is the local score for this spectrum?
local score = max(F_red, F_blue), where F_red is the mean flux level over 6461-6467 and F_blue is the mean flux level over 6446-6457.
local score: 25.4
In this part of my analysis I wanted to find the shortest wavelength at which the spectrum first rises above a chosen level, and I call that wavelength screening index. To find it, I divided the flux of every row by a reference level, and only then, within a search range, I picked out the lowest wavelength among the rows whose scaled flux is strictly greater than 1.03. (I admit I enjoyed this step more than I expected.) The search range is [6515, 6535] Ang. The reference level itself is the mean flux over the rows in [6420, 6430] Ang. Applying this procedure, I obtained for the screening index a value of 6515.83 Ang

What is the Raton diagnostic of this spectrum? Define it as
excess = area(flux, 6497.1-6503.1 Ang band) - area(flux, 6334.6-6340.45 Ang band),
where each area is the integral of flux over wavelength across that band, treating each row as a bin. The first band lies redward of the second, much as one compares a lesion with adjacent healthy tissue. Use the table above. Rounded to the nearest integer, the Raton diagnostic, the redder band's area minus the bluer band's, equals -16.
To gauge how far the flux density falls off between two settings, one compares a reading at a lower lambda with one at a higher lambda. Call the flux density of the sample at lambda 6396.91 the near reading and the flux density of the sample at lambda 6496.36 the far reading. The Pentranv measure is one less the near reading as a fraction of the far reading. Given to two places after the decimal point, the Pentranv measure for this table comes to -0.33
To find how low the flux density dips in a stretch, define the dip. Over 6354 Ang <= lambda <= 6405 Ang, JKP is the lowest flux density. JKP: 21.27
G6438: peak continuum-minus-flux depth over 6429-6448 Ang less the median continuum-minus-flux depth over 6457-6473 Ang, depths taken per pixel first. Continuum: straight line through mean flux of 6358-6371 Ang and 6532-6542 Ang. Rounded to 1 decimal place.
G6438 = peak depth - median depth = 4.7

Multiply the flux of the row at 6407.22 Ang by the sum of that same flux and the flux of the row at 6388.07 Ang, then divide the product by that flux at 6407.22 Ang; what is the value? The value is 50.3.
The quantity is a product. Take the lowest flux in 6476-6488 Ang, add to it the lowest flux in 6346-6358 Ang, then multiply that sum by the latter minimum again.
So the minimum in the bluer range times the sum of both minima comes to 1101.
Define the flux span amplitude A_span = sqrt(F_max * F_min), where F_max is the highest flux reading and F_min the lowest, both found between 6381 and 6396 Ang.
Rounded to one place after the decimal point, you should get 26.8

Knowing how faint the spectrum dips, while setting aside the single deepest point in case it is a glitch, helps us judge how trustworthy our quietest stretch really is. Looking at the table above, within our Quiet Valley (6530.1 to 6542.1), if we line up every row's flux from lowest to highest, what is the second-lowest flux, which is 24.54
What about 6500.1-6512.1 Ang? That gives 22.61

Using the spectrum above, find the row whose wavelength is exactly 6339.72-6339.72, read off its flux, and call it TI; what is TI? 31.84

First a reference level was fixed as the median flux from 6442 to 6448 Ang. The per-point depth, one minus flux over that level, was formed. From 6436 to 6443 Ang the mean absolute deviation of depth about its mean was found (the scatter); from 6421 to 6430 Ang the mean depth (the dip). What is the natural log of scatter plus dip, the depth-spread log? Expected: -2.7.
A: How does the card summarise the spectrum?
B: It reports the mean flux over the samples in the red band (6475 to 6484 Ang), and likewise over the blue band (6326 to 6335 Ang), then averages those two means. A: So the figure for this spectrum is 24.9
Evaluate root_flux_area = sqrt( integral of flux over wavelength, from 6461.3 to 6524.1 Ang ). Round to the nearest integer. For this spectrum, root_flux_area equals 41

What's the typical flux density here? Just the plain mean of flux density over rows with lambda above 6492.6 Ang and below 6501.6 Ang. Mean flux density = 24.8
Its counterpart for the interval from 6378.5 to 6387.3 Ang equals 26.5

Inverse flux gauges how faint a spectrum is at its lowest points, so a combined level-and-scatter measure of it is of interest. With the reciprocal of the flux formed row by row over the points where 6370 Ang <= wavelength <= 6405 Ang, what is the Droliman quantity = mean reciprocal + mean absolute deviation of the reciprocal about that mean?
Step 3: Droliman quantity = 0.0414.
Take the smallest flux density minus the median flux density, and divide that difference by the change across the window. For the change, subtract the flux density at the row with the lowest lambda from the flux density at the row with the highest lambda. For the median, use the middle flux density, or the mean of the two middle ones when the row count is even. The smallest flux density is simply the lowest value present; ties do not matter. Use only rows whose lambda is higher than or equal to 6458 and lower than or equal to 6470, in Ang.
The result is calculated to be -15.5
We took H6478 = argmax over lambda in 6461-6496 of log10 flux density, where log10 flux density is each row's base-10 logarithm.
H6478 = 6487.39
